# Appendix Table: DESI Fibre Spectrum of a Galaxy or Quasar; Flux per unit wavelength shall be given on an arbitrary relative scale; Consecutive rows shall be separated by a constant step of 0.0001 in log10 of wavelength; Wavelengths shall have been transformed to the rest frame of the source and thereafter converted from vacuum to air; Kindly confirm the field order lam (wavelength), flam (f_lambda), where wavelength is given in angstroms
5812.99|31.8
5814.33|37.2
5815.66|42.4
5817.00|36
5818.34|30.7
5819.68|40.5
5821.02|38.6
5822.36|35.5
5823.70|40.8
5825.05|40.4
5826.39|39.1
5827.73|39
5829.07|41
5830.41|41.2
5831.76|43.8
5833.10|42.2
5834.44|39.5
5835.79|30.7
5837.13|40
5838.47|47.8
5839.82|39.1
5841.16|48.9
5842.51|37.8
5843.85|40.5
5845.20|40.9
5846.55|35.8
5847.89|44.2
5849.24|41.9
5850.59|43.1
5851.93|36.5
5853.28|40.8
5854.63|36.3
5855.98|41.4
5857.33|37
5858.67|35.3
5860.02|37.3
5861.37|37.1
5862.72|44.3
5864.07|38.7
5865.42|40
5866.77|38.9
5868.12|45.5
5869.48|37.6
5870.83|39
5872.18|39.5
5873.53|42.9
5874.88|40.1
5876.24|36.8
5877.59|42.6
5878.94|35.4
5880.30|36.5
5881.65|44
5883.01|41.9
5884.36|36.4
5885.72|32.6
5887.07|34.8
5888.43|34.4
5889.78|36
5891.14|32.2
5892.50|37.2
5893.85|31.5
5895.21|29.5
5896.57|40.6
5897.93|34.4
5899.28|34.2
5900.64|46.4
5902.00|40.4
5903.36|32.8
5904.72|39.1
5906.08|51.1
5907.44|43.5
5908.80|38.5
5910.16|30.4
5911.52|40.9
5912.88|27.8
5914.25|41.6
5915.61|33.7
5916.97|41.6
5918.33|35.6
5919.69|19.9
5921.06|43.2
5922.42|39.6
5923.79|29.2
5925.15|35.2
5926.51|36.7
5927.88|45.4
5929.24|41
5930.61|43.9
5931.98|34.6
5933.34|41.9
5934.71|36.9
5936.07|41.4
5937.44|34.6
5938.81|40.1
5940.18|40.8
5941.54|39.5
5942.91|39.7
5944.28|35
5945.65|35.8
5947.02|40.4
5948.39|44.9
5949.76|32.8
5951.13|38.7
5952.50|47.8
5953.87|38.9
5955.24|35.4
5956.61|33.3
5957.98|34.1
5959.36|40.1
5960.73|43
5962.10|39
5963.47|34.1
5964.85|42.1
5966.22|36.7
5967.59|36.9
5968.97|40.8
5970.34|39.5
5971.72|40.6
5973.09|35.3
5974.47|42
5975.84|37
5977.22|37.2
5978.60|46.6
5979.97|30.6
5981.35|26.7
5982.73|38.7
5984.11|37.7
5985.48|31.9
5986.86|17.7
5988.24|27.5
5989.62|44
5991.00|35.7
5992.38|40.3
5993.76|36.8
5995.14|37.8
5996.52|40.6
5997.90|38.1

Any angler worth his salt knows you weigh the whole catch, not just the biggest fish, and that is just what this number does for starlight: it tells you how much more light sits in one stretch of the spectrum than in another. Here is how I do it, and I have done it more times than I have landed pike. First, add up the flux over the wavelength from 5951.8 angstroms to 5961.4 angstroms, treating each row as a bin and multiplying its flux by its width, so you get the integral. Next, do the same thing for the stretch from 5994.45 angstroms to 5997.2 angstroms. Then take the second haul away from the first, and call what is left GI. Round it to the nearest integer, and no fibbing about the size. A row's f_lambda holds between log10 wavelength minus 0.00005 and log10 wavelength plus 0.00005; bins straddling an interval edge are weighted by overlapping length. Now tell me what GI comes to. 266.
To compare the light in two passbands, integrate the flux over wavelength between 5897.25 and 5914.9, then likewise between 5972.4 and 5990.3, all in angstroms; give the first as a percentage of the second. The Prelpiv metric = 109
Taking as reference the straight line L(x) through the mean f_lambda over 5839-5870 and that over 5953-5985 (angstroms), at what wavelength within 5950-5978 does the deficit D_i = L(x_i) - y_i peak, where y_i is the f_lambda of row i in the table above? 5956.61 angstroms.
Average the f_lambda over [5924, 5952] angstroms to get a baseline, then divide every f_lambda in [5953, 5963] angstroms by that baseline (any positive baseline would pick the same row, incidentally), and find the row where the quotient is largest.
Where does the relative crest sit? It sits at 5960.73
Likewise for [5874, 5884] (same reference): 5881.65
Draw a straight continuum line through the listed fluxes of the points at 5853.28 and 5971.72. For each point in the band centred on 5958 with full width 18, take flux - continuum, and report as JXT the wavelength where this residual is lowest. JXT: 5949.76 angstroms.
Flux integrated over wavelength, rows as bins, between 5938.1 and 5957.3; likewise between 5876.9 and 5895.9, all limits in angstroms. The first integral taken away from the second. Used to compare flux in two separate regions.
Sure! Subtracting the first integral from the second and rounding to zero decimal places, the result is -59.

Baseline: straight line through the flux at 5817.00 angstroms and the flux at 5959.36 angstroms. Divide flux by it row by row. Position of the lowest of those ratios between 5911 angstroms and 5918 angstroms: 5912.88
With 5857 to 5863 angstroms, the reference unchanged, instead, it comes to 5858.67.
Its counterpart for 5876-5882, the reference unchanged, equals 5878.94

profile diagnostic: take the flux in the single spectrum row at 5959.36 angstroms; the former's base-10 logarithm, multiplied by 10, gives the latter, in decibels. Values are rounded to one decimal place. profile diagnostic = 16.0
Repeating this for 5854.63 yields 15.6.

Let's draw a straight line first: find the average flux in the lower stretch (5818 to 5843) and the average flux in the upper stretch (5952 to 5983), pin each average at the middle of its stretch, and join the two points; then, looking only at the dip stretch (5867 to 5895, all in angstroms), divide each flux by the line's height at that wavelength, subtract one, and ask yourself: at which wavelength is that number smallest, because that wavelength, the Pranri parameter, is 5893.85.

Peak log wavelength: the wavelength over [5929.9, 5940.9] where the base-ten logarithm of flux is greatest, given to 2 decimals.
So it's 5930.61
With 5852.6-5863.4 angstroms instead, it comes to 5862.72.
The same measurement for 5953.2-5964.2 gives 5960.73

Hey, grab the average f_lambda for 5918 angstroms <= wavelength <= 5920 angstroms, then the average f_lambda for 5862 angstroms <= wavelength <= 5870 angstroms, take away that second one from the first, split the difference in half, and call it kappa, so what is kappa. -6.5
